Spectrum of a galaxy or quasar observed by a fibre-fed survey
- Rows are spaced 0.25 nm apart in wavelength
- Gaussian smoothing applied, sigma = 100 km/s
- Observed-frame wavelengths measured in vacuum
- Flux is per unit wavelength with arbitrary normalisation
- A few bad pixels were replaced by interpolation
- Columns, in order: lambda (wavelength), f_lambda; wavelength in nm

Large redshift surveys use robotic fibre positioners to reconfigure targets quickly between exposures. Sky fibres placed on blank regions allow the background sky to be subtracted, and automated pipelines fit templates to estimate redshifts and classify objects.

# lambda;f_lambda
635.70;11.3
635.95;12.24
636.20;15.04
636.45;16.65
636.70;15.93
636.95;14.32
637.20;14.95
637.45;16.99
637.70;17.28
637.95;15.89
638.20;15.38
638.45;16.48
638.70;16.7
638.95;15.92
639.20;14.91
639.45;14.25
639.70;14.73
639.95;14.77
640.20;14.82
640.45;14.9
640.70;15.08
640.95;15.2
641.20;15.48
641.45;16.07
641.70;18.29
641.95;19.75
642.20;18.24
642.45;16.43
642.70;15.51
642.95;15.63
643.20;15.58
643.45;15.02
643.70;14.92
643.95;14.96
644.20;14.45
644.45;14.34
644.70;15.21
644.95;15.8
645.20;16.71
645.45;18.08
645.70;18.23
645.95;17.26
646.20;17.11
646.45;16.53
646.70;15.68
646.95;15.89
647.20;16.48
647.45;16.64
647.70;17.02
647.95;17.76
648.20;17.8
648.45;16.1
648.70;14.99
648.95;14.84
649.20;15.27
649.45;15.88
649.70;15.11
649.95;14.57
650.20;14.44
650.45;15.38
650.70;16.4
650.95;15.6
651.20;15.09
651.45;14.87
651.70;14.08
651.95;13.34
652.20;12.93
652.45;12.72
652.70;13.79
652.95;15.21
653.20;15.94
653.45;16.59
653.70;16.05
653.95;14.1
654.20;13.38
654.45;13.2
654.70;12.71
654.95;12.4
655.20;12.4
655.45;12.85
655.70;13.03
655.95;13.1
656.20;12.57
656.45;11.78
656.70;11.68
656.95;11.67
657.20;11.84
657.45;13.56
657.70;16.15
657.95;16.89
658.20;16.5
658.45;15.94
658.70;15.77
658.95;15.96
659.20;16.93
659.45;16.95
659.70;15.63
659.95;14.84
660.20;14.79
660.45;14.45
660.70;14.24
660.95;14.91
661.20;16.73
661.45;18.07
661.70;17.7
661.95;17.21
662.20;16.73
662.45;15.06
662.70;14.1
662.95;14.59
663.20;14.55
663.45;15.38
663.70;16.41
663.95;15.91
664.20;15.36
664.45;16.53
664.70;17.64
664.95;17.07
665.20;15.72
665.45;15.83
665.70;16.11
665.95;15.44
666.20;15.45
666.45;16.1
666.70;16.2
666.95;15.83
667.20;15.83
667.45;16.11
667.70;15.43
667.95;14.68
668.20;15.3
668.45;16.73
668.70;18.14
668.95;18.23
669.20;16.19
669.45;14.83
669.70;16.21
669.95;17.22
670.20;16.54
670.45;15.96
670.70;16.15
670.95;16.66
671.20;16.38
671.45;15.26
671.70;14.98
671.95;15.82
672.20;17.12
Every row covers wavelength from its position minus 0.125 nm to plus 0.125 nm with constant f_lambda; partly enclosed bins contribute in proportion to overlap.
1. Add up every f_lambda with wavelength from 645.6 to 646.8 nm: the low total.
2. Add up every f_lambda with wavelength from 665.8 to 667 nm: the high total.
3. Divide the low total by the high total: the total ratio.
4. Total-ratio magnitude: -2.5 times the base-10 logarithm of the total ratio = -0.08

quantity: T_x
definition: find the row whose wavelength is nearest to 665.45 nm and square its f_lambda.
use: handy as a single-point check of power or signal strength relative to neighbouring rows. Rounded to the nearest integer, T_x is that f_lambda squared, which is 251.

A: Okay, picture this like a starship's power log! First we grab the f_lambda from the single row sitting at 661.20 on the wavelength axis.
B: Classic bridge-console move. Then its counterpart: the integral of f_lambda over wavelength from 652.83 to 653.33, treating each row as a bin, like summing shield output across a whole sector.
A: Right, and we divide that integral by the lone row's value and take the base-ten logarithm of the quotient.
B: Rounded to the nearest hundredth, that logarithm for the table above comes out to -0.33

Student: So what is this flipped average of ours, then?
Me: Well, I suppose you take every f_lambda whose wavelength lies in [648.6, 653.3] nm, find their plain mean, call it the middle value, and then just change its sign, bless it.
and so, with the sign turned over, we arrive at -14.8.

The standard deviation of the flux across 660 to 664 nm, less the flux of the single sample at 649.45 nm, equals -14.6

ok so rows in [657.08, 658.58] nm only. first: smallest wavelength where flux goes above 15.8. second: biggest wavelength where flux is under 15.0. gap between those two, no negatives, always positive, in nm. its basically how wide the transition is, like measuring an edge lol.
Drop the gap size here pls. 0.25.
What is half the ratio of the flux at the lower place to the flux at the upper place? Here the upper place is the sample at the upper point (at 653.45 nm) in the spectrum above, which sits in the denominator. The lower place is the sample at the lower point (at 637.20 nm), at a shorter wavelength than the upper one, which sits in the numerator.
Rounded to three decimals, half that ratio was 0.451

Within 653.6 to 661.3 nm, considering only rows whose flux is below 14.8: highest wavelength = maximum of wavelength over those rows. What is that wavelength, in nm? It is 660.70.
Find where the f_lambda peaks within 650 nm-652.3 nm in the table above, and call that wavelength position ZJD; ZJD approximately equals 650.70 nm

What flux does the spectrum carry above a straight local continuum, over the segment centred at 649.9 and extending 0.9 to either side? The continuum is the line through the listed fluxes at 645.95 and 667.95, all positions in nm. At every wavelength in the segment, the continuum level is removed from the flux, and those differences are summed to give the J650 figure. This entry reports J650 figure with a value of -10.5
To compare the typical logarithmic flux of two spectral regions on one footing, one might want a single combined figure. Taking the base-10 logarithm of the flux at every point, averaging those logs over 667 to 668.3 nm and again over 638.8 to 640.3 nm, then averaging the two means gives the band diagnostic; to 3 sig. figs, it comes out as 1.18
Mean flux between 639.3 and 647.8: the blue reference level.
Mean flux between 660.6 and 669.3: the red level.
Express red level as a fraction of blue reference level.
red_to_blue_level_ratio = 1.00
